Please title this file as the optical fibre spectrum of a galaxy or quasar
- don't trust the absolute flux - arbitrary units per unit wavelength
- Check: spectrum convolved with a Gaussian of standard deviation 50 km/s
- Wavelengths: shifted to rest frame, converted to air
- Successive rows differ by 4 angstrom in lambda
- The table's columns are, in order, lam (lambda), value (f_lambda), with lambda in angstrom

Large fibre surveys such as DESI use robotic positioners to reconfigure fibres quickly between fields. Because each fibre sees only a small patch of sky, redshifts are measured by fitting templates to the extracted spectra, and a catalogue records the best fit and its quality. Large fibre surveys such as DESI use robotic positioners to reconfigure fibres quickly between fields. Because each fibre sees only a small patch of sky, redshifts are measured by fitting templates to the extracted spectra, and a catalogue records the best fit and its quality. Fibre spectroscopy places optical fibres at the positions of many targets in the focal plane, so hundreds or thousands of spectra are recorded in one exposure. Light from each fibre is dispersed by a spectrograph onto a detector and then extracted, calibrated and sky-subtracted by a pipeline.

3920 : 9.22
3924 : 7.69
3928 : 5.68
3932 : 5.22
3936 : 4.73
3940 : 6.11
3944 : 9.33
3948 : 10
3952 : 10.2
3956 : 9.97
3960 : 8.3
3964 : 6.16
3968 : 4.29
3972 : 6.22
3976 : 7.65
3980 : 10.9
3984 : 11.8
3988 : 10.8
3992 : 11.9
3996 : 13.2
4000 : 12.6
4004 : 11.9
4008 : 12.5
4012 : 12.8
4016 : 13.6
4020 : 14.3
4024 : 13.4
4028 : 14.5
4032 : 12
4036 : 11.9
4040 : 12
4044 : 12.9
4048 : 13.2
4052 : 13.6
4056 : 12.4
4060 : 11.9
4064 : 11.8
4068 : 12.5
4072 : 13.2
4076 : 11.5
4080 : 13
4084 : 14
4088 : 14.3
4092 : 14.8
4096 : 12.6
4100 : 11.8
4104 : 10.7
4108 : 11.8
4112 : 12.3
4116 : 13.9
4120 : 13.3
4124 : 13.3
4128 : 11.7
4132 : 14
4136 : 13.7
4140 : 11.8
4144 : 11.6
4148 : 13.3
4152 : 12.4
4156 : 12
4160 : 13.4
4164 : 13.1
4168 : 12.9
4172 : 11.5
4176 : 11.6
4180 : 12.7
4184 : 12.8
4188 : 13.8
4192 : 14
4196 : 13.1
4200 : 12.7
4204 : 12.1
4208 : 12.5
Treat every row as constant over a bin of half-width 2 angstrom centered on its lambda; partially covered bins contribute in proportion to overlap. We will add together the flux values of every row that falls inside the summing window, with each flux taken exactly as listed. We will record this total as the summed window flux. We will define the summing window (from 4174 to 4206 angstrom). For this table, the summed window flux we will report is 103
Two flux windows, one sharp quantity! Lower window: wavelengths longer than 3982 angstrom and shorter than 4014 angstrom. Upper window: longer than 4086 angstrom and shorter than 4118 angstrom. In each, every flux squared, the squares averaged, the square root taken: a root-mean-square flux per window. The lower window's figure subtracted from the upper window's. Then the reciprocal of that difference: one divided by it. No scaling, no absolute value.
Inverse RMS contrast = 1.6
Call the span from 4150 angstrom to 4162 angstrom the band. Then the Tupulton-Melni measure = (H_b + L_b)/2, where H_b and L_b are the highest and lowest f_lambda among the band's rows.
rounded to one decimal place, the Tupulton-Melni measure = 12.7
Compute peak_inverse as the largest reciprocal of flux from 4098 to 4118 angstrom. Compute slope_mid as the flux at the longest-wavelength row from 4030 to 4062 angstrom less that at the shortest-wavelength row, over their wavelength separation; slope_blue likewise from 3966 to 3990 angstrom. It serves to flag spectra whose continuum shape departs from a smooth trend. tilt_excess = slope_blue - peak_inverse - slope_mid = 0.2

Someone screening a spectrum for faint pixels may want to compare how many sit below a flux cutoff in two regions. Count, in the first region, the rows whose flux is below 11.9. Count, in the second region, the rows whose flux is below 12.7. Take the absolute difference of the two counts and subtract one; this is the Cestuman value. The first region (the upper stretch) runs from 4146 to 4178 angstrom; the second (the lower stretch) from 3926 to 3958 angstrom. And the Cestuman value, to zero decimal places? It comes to 5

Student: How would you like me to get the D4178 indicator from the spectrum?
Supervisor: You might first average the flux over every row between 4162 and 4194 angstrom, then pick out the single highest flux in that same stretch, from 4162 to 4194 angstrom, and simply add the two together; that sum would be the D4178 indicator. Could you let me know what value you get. 26.8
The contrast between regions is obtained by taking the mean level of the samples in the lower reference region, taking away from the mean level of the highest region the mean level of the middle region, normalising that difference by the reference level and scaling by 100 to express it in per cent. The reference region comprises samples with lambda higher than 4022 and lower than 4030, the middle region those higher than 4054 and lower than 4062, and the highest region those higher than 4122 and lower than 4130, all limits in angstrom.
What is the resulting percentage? 3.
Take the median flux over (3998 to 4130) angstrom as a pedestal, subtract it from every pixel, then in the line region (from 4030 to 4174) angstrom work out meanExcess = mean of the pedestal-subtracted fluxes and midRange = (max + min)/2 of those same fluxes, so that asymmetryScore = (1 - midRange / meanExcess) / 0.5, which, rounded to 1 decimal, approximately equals -2.3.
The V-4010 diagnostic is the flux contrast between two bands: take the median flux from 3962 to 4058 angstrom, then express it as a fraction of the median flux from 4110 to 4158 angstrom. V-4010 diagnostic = 0.95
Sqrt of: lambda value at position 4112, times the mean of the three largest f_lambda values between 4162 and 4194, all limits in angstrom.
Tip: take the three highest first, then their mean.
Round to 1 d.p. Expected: 12.9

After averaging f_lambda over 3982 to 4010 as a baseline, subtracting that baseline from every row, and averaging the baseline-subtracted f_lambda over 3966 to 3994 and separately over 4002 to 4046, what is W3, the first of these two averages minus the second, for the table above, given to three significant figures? -3.81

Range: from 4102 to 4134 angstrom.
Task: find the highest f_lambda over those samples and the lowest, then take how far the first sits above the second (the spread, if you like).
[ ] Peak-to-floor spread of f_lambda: 3.3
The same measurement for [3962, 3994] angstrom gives 7.6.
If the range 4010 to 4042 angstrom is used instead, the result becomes 2.6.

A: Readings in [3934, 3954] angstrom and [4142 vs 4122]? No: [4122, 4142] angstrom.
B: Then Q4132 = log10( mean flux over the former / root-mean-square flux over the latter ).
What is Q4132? -0.20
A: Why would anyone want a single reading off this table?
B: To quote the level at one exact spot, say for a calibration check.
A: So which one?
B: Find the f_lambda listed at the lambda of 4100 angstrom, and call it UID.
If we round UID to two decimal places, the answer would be 11.80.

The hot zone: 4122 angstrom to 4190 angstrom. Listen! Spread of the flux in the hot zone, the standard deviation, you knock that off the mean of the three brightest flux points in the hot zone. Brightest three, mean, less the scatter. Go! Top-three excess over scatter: 13.0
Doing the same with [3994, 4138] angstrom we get 13.6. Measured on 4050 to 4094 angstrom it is 13.3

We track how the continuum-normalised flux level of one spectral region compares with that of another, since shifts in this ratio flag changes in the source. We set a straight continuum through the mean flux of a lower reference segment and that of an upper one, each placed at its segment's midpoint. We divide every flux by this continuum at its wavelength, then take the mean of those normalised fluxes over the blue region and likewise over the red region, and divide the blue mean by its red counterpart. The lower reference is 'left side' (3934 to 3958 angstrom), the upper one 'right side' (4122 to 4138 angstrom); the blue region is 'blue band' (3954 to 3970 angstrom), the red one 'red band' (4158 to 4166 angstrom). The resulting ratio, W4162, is 0.87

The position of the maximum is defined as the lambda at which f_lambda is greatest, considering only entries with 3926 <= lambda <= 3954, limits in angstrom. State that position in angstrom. 3952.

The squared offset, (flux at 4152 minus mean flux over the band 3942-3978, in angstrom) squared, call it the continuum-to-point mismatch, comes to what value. 19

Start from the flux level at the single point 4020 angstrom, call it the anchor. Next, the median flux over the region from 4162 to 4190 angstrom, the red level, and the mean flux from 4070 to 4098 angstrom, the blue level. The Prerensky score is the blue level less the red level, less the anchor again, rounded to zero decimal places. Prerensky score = -14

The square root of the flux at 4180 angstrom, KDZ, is 3.56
